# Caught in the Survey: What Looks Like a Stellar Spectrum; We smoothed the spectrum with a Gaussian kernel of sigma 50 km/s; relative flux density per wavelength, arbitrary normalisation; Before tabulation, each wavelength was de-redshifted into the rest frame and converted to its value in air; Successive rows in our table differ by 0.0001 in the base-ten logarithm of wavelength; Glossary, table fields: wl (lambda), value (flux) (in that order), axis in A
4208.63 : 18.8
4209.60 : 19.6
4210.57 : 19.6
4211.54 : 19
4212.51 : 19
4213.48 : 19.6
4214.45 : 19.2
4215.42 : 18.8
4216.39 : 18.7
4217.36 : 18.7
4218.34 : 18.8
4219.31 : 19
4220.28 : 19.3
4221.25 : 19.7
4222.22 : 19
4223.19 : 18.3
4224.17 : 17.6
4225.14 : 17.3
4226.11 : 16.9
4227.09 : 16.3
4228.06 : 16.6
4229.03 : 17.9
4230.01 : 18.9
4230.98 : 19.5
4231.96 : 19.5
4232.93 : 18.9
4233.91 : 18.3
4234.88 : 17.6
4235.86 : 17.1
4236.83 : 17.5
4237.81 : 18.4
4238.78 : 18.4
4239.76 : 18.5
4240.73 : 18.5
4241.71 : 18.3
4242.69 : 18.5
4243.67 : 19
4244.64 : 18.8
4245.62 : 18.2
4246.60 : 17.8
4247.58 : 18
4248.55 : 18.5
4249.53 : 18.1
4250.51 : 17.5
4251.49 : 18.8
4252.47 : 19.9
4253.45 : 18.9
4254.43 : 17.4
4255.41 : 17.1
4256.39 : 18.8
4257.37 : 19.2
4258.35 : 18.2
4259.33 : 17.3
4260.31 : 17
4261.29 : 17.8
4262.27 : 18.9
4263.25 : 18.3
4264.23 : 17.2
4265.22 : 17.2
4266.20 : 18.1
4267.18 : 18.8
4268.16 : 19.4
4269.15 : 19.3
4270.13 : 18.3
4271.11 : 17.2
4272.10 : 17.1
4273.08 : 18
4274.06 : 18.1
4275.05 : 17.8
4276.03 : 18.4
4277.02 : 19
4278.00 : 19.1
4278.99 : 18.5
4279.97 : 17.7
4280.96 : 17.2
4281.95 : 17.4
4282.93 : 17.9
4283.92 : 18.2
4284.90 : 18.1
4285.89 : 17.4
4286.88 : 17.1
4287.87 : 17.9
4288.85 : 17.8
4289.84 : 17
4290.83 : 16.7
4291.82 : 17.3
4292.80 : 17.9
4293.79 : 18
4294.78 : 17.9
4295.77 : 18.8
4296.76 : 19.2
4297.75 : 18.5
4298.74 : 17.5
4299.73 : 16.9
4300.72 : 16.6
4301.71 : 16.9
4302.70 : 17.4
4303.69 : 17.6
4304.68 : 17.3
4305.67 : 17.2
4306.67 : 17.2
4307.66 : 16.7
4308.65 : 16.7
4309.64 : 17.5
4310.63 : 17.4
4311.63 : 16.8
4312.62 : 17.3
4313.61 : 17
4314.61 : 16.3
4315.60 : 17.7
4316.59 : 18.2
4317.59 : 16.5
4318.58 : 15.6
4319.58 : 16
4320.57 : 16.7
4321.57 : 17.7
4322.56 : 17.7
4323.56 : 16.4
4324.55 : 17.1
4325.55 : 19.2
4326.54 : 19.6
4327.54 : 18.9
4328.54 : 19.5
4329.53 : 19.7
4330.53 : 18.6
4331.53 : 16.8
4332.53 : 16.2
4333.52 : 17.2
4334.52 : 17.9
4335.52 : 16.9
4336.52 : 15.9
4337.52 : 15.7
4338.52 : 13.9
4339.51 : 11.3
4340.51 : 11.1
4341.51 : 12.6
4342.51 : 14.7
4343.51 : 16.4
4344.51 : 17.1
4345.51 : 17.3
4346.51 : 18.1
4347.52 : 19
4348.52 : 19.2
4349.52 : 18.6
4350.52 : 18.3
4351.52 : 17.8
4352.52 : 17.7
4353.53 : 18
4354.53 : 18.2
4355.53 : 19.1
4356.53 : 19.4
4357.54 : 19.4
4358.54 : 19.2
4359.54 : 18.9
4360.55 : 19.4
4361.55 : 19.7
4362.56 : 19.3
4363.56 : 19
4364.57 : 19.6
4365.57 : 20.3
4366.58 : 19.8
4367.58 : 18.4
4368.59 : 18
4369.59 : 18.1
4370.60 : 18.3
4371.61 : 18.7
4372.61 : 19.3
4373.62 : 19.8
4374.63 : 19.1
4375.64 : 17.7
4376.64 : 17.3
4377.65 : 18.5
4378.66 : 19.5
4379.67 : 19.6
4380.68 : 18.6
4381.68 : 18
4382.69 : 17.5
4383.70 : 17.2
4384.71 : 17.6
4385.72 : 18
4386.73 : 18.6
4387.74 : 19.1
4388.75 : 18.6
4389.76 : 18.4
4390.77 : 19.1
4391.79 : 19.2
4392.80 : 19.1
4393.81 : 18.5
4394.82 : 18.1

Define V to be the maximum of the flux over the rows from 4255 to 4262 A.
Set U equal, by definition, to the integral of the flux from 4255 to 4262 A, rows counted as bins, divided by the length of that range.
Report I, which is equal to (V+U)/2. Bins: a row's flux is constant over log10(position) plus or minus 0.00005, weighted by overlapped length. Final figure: 18.6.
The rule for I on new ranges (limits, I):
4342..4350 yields 18.4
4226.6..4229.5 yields 17.4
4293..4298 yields 18.8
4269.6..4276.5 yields 18.1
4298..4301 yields 17.3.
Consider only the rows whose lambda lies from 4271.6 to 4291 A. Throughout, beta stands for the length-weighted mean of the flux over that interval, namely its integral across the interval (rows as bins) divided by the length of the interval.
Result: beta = 17.8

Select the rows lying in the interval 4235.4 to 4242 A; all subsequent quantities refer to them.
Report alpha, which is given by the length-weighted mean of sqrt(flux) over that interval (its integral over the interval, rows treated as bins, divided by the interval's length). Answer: 4.26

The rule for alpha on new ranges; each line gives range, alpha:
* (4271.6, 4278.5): 4.26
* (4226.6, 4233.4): 4.27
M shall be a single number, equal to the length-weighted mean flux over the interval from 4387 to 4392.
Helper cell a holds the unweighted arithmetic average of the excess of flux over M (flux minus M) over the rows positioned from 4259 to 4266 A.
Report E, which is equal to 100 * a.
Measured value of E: -115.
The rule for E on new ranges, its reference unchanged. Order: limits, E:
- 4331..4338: -217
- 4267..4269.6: 34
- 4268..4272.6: -56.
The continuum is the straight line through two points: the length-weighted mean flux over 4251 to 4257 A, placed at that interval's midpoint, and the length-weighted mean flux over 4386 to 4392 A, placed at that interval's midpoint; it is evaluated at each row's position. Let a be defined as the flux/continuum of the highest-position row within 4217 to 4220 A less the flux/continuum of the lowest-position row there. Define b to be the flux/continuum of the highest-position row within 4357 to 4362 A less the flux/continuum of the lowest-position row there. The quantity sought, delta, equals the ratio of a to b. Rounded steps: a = 0.016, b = 0.02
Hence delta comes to 1.03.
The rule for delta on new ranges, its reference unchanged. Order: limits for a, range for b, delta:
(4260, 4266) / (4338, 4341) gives -0.07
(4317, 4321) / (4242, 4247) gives -0.27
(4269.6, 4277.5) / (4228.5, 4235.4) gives -2.19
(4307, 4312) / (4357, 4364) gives -0.23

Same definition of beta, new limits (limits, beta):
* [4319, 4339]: 17.4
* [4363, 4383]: 18.8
